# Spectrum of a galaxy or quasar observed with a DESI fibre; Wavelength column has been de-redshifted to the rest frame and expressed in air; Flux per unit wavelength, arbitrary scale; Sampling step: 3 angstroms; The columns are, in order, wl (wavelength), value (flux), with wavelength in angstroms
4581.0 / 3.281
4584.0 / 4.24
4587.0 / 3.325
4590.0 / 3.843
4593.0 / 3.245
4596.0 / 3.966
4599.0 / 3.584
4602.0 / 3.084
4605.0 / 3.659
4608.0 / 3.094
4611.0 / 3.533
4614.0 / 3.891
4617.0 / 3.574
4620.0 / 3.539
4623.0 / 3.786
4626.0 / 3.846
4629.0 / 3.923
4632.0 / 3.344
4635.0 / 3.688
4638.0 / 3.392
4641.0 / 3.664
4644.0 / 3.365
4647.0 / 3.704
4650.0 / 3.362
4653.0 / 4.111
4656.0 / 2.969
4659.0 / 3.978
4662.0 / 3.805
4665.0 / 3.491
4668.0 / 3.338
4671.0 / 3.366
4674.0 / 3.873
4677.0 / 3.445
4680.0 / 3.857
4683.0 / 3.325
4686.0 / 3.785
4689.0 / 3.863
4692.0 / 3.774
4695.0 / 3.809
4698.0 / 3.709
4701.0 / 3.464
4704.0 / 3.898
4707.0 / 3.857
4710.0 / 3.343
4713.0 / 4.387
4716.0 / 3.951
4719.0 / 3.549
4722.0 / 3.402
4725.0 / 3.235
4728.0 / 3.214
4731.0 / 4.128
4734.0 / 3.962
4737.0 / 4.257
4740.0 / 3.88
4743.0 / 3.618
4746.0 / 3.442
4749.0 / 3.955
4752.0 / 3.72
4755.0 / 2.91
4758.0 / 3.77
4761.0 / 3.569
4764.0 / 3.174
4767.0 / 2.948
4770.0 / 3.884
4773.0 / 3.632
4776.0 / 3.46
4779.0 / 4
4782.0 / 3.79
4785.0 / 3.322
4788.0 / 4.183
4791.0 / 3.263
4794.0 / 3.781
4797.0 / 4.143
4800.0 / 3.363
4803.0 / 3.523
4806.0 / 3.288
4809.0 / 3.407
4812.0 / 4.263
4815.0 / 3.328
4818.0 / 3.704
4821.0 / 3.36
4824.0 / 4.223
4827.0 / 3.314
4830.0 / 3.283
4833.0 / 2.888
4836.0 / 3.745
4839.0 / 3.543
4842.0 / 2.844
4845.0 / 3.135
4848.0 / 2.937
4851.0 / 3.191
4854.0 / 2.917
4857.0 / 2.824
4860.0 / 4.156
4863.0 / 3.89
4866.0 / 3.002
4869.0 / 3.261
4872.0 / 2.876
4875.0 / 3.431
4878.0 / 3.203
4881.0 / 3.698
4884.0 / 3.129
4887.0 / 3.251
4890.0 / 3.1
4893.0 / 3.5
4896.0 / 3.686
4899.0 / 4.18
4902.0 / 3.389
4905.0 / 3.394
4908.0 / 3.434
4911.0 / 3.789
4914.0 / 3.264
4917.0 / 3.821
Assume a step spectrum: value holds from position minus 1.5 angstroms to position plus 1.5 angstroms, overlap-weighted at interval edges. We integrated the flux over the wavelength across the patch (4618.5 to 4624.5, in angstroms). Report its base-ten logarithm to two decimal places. 1.34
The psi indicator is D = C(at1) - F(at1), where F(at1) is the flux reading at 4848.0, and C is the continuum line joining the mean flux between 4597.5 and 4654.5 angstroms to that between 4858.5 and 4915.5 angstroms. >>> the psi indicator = 0.54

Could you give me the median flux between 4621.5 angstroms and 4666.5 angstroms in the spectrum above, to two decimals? 3.69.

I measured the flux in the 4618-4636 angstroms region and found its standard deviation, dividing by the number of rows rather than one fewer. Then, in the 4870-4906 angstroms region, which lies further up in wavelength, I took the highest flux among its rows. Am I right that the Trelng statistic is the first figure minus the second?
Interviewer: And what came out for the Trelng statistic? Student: -3.98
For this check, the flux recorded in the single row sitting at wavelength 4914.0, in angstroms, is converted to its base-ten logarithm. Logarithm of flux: 0.514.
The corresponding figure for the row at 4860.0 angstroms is 0.619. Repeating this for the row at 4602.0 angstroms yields 0.489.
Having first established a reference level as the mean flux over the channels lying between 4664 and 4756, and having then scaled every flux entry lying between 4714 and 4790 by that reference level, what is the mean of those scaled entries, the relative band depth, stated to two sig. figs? 0.99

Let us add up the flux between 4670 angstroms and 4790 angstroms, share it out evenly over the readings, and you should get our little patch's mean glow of 3.67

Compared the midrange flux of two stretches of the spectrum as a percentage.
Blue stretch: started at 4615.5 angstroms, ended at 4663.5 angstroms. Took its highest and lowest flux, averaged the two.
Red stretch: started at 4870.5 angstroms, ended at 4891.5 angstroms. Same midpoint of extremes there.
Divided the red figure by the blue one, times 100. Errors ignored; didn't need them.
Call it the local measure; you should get 93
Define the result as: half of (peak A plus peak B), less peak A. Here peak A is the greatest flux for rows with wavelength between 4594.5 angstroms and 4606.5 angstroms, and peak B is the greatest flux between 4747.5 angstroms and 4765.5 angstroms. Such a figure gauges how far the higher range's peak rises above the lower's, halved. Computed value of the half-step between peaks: -0.01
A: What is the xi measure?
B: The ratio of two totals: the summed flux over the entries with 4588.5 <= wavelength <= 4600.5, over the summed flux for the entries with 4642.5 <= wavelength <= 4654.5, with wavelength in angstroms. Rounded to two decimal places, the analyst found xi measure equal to 1.01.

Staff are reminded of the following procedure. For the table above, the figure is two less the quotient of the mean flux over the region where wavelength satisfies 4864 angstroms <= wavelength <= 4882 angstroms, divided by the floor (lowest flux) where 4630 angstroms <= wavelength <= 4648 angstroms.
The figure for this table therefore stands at 1.03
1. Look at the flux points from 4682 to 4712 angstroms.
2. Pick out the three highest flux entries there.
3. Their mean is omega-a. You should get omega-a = 3.9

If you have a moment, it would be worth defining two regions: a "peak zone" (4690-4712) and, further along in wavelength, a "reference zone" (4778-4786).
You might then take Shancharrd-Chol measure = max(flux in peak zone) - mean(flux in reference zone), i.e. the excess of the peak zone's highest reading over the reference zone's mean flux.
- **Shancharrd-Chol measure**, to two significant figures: 0.19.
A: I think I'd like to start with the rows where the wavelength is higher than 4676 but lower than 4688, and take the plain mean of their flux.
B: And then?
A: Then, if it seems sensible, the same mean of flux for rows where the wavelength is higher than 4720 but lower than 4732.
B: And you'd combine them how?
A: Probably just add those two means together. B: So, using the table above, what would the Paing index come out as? 7.1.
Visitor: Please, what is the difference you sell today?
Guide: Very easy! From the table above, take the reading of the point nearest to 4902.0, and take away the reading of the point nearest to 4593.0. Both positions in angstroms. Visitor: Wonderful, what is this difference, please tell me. 0.14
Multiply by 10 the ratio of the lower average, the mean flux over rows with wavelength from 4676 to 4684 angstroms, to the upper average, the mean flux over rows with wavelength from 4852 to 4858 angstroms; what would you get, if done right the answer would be 12.3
